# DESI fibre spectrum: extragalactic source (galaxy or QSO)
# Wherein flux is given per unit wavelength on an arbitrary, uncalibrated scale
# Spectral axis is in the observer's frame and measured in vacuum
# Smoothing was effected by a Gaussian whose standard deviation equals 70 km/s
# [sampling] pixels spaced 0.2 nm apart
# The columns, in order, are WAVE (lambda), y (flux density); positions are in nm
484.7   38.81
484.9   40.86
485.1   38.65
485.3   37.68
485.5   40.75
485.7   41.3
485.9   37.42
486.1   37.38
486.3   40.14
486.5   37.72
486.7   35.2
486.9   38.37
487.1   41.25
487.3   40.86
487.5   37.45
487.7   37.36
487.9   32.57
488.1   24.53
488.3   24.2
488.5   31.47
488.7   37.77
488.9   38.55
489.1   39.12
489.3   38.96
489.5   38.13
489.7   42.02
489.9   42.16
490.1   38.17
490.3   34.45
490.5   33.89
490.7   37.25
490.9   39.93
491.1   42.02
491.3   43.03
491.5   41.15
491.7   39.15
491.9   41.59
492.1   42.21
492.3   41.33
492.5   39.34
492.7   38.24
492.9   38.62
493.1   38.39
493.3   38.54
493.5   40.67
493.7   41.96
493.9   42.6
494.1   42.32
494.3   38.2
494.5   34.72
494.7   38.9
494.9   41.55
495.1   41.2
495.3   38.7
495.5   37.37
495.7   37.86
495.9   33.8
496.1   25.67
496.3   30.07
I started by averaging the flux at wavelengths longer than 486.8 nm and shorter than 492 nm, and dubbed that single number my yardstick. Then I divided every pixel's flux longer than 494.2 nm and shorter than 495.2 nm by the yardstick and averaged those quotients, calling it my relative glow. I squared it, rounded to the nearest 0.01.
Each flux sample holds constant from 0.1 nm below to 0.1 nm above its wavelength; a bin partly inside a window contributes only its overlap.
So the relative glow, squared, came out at 1.08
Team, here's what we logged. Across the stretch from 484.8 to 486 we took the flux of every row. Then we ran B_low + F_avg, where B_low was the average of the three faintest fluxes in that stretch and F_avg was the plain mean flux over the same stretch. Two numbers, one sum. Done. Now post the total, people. 77.4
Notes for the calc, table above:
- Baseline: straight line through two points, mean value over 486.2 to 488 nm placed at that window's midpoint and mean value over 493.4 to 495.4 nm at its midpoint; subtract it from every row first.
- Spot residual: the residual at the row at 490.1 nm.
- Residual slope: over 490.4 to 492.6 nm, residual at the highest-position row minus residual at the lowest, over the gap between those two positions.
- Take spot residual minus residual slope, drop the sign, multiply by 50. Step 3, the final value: 152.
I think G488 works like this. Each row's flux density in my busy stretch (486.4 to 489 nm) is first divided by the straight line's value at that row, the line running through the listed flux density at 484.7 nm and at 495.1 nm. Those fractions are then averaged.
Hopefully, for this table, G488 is 0.891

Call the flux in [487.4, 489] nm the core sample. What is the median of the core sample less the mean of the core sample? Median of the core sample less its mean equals 1.98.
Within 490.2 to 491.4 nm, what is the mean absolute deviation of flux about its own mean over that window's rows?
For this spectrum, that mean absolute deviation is 3.2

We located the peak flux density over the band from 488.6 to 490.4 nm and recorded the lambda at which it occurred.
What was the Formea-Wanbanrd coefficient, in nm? 489.9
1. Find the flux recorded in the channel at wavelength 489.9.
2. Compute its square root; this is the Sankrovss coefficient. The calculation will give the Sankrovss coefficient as 6.49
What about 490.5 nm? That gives 5.82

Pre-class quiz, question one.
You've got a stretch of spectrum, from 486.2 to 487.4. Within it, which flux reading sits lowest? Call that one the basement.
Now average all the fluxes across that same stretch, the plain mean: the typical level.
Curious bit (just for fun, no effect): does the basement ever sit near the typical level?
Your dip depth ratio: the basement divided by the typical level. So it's 0.90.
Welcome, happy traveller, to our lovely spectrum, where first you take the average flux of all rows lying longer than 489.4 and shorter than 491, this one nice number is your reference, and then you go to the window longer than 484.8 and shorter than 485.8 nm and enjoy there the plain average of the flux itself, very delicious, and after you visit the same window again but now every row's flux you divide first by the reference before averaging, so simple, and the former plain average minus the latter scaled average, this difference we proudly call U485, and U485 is 38.8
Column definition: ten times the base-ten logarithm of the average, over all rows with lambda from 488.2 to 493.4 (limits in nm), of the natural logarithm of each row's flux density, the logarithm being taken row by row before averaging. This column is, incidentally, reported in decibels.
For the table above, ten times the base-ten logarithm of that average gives 5.61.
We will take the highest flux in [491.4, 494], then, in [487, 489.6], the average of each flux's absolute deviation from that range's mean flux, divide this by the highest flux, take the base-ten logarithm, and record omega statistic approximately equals -0.97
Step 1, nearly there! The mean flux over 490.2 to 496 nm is 39.3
